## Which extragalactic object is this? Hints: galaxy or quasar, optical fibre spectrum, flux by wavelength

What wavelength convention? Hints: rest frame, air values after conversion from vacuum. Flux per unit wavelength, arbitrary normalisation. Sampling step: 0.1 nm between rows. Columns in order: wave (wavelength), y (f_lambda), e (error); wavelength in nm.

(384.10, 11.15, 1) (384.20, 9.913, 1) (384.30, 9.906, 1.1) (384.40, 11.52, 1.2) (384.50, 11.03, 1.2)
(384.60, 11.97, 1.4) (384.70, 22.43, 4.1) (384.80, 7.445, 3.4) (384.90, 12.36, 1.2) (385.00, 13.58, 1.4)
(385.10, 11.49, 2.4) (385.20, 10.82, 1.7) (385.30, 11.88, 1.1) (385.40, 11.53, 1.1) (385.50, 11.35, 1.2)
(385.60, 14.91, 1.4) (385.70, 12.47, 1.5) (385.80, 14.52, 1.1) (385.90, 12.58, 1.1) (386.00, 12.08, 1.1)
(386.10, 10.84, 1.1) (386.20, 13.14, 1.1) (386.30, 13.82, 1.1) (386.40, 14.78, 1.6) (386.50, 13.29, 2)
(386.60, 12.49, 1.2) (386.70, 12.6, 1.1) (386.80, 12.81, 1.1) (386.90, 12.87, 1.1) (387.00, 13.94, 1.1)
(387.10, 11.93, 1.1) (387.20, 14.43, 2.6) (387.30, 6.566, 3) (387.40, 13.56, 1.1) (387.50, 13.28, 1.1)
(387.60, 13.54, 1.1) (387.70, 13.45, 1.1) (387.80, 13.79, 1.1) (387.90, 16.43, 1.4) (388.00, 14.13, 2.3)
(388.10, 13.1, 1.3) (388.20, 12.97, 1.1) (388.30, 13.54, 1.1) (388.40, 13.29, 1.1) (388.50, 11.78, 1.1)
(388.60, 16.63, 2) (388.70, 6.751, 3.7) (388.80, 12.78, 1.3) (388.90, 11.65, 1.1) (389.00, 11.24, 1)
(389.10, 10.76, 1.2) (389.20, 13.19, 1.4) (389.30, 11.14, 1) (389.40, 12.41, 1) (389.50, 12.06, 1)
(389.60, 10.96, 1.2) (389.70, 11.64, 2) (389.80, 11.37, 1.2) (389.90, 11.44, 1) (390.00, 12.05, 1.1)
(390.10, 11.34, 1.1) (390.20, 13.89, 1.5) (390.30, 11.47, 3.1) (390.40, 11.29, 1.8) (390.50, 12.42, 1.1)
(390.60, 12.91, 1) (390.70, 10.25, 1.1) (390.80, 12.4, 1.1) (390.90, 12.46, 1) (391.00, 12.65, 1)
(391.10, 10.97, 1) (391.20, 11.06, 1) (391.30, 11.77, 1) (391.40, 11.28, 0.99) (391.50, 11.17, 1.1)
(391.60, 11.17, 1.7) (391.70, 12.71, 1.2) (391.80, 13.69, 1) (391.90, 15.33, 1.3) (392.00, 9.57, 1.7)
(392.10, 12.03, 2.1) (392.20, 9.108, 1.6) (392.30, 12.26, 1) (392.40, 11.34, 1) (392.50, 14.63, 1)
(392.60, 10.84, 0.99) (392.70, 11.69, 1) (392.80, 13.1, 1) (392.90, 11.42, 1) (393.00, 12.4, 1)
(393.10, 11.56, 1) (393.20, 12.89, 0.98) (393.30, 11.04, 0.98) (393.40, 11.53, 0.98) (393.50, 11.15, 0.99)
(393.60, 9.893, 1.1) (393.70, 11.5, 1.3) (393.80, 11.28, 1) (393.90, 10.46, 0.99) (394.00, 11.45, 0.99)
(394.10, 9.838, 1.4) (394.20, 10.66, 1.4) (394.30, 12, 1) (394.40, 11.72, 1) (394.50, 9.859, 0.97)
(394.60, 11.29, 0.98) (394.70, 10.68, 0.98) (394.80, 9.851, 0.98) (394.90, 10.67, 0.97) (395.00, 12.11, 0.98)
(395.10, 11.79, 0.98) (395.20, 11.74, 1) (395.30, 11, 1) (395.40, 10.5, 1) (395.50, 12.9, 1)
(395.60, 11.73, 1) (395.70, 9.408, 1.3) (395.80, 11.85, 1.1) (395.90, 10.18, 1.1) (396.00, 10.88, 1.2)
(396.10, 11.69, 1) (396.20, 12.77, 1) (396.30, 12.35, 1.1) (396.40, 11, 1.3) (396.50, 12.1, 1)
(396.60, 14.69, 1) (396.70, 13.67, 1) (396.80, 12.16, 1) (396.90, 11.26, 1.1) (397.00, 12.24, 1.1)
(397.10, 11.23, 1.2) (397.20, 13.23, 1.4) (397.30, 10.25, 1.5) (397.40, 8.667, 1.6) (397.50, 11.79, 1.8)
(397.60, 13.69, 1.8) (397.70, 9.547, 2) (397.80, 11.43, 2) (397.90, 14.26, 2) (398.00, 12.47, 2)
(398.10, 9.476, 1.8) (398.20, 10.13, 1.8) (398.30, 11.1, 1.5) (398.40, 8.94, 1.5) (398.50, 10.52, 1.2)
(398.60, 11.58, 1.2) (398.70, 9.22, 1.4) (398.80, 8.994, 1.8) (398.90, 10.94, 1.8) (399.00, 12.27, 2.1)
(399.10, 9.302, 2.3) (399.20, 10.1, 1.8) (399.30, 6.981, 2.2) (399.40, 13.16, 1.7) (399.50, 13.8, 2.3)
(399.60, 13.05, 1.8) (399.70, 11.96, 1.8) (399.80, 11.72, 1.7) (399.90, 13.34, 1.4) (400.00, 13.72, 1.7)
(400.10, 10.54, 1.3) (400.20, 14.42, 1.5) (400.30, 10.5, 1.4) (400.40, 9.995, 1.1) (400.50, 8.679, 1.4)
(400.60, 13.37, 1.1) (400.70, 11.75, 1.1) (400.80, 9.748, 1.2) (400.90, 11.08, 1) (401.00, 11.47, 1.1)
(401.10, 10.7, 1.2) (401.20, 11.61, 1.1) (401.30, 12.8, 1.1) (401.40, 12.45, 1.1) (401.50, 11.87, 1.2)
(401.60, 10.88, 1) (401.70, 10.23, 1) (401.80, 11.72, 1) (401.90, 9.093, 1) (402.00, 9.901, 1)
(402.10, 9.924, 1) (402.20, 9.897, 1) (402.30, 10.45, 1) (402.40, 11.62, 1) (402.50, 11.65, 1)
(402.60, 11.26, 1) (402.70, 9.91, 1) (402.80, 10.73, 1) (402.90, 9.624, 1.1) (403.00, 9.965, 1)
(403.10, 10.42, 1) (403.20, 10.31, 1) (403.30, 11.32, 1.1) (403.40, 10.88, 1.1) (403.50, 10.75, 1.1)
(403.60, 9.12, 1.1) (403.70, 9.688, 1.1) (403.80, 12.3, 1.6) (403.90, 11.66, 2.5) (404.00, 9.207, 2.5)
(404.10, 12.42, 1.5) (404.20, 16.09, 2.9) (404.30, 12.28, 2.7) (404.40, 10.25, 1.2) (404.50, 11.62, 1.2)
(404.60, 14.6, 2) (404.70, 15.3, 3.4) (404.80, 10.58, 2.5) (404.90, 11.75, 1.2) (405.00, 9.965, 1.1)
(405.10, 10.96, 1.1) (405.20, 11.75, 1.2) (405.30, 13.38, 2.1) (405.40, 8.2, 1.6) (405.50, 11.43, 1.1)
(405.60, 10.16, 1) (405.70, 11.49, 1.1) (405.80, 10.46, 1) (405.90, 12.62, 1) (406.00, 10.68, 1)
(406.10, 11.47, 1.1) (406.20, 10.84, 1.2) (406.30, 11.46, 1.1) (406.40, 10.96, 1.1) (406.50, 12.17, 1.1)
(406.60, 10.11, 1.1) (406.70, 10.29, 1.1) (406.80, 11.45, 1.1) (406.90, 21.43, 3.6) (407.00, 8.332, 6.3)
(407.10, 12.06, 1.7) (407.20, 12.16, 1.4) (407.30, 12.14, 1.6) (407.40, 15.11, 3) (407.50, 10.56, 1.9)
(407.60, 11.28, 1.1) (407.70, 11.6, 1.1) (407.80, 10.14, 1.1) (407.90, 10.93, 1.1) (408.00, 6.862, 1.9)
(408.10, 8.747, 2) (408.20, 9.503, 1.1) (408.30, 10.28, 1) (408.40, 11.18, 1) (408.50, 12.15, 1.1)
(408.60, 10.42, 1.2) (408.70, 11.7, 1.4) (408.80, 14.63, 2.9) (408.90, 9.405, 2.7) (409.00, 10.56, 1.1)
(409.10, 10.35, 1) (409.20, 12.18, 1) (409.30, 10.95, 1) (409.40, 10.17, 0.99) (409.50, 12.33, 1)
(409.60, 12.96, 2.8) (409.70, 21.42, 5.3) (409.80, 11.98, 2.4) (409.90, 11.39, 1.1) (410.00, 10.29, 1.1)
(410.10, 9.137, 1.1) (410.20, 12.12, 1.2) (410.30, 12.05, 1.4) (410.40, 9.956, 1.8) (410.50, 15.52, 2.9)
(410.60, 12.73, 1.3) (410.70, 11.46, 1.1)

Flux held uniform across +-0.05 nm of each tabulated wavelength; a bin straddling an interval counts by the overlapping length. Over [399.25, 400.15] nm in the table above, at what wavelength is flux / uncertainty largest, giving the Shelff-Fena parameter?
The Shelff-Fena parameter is 399.90 nm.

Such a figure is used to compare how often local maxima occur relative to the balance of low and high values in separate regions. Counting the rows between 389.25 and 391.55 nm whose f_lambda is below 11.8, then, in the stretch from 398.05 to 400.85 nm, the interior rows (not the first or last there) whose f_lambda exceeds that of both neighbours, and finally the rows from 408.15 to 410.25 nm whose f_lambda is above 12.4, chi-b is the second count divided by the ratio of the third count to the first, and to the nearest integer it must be 37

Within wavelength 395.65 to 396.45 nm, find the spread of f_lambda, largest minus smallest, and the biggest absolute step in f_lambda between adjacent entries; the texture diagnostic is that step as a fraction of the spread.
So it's 0.73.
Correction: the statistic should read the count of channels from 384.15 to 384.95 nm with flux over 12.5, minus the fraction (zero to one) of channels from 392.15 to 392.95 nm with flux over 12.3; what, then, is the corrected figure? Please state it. 0.75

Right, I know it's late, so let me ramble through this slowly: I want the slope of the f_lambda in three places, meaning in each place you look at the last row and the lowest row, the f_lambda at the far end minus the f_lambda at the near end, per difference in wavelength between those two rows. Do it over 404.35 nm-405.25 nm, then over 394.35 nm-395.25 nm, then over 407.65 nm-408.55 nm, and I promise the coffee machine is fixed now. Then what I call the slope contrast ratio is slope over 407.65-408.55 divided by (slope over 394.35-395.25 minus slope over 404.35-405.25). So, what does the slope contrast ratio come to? -0.4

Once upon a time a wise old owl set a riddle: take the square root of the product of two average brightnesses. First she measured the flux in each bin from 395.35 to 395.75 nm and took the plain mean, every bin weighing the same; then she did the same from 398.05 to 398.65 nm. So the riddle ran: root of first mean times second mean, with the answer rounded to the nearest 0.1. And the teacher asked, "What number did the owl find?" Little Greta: 10.7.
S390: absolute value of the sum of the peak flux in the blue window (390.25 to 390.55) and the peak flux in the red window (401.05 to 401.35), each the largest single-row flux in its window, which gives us 25.2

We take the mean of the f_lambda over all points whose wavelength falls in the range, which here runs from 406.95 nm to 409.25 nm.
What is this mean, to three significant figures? 11.0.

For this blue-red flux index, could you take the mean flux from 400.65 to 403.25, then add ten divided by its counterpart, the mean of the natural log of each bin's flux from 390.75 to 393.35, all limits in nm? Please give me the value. 14.9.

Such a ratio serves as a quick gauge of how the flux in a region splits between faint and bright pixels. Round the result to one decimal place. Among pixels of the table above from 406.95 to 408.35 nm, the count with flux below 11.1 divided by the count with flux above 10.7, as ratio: 1.1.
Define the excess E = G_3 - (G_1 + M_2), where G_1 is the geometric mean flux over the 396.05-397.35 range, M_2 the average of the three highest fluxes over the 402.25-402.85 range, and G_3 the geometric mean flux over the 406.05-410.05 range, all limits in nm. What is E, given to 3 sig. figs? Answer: -12.3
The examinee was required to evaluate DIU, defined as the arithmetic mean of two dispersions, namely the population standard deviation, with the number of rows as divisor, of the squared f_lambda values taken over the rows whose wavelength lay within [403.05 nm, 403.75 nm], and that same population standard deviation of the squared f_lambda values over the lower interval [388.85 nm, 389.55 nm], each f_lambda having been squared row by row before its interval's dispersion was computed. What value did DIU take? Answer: 16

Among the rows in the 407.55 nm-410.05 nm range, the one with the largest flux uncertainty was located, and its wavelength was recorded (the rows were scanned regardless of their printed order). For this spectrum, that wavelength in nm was 409.70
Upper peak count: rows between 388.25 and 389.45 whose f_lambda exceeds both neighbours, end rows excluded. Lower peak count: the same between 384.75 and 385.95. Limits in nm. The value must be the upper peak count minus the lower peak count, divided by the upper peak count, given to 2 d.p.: -0.33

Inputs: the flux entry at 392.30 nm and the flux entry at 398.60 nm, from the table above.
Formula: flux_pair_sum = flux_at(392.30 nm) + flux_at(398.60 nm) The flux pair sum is 23.8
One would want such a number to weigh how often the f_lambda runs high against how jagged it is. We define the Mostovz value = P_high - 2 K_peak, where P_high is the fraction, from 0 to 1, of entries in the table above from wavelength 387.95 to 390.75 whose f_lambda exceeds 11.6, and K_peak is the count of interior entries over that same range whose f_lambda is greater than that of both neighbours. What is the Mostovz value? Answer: -17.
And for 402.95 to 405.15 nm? -12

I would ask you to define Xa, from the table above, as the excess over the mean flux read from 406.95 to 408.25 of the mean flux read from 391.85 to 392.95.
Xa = 1.2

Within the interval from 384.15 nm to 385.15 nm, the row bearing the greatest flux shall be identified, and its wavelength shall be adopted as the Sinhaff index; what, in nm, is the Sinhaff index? 384.70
